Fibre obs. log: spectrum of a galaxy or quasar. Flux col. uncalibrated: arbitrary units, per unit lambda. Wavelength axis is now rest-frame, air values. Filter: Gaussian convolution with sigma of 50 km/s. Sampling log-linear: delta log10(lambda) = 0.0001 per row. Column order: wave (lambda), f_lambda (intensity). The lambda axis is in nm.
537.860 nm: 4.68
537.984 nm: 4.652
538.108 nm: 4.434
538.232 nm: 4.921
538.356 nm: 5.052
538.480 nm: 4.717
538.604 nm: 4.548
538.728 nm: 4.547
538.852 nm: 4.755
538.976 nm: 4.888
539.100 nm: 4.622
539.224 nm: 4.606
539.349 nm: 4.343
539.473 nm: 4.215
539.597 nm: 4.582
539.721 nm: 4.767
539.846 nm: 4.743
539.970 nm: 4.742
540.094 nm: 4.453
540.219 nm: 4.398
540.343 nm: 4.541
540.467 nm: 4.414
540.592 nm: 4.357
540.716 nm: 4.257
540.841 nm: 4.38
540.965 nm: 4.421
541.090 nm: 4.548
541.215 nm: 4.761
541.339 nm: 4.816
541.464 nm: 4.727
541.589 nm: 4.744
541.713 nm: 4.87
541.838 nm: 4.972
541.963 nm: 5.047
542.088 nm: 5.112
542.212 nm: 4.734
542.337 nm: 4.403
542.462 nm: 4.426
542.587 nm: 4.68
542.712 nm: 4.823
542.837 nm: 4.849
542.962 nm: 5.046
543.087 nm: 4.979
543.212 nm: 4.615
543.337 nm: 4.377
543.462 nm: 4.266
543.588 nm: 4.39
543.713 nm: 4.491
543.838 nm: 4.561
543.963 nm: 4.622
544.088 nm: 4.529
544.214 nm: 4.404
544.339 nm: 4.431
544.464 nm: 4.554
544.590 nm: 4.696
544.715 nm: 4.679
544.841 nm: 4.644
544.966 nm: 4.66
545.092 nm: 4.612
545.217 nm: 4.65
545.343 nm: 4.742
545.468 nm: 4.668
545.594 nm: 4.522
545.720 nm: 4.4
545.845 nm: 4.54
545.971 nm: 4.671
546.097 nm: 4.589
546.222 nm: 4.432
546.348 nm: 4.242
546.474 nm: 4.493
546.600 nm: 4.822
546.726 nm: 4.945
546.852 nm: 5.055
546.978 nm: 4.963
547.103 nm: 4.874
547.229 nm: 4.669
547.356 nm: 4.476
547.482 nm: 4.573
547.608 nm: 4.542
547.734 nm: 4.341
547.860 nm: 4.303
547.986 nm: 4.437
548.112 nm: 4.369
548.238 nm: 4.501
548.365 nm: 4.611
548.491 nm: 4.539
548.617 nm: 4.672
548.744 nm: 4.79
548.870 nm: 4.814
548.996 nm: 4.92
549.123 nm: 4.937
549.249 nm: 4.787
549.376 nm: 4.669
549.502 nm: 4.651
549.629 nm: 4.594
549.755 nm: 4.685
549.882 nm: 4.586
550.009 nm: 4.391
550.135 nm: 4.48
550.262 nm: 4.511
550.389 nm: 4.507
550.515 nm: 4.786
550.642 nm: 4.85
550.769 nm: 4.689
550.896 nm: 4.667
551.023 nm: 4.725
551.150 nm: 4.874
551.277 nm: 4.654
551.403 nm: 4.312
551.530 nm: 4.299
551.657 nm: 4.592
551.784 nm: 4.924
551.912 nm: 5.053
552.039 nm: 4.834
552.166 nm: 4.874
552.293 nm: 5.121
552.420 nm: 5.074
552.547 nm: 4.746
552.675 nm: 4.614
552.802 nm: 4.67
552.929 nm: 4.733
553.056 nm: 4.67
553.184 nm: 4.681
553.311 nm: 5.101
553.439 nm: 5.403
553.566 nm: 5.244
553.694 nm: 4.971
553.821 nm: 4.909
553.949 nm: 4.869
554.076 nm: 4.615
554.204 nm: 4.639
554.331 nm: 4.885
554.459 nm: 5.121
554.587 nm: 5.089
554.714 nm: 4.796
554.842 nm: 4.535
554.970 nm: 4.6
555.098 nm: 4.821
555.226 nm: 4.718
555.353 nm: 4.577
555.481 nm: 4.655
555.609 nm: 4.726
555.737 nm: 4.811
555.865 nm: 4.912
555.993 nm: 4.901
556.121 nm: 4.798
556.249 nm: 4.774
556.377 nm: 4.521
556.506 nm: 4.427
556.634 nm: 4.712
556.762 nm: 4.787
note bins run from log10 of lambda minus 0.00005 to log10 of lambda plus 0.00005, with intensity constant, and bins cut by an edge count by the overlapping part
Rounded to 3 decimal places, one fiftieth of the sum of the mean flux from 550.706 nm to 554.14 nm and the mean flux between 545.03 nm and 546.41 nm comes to 0.187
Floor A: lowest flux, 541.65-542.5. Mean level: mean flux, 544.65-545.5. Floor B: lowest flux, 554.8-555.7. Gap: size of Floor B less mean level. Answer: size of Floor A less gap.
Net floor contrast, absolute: 4.3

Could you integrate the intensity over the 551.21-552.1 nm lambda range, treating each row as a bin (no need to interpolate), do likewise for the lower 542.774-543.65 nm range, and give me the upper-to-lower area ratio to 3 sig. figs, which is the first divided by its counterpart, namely 1.02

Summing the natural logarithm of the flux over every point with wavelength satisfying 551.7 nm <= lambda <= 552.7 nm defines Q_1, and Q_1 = 13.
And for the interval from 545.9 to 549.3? 41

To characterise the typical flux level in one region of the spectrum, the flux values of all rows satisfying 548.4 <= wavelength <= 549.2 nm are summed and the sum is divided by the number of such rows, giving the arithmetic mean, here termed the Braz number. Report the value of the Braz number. 4.78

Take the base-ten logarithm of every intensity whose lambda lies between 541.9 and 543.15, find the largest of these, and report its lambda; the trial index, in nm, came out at 542.088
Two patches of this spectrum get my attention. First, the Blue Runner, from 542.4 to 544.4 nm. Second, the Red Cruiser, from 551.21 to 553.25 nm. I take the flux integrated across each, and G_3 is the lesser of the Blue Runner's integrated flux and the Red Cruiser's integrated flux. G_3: 9.19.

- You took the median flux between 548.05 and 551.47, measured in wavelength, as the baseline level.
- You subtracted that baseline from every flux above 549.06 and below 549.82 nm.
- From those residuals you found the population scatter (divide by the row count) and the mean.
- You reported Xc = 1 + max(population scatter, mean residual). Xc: 1.11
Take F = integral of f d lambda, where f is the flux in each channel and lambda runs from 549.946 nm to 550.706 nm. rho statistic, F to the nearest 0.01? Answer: 3.49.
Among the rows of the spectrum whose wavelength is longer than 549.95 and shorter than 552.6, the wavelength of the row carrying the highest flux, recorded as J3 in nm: 552.293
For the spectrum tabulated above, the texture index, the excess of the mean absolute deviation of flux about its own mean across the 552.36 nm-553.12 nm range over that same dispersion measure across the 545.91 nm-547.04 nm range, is -0.120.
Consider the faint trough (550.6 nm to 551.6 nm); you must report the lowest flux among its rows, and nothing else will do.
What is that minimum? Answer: 4.299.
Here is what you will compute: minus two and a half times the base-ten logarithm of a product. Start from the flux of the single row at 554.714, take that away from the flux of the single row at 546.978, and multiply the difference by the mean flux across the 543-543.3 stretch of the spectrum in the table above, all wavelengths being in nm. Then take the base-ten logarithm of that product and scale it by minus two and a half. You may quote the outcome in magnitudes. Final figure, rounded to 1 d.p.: 0.2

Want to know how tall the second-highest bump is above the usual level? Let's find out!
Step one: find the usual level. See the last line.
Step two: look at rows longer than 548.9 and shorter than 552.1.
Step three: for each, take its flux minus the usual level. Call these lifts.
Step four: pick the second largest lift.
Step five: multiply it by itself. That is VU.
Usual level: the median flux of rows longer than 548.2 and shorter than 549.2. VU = 0.042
